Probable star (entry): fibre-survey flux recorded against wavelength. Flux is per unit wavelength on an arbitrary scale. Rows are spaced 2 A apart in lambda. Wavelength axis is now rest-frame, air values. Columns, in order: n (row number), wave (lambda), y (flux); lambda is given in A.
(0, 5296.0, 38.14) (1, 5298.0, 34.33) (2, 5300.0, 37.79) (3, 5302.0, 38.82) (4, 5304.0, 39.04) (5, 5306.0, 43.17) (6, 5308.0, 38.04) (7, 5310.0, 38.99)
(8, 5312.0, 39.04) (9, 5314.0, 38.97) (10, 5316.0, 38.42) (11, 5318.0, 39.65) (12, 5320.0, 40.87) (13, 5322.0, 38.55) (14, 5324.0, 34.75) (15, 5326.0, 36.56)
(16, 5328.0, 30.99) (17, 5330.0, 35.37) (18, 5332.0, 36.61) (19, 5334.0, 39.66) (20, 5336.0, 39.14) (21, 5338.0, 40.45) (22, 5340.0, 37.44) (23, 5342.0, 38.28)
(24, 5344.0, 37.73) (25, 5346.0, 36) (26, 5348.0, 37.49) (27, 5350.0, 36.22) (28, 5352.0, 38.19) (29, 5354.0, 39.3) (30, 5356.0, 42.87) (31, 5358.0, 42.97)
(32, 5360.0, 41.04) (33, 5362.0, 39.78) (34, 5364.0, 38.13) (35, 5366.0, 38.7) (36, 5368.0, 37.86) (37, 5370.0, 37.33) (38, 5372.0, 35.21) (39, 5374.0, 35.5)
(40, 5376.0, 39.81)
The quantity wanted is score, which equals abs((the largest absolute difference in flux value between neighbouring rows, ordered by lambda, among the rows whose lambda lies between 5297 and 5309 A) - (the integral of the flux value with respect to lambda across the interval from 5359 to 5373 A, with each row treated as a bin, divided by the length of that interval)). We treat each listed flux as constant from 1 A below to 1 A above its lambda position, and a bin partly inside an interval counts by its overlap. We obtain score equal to 33.2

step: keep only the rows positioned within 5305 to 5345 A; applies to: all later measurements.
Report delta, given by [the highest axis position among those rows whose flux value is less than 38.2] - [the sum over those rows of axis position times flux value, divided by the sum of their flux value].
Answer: 19.2 A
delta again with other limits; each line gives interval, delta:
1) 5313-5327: 6.1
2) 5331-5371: 18.9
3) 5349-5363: -4.1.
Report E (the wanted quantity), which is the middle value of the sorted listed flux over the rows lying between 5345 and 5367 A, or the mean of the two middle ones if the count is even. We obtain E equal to 38.7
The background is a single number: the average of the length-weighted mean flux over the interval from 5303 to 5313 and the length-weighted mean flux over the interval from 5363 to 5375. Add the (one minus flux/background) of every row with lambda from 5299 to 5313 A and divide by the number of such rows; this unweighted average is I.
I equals -0.023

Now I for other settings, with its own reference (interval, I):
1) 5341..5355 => 0.021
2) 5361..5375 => 0.023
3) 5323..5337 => 0.058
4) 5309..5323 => -0.021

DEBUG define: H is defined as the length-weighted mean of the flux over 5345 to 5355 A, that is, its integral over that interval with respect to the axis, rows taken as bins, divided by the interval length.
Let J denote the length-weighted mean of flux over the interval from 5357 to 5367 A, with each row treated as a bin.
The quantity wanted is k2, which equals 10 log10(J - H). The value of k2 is 4.3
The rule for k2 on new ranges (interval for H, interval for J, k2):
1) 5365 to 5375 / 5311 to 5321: 3.9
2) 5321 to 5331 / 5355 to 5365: 7.6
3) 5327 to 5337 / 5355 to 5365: 6.6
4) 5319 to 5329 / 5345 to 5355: 0.4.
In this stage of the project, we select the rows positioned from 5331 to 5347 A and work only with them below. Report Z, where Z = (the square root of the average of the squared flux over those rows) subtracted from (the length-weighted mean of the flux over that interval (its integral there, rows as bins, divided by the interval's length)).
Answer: -0.027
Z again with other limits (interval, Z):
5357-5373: -0.064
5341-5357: -0.053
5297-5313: -0.066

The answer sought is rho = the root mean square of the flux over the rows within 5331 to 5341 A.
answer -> 38.7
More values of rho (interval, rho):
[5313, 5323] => 39.3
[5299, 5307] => 39.8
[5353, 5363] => 41.2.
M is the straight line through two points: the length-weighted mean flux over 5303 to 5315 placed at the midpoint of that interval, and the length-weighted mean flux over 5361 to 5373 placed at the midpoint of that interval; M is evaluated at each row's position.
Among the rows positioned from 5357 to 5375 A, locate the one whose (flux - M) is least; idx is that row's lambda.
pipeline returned 5372.0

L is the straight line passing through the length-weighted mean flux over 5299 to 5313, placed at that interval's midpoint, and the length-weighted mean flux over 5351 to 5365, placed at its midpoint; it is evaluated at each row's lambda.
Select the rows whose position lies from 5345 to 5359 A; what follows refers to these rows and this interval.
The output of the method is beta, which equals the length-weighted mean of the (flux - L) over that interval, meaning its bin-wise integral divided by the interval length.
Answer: -1.2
